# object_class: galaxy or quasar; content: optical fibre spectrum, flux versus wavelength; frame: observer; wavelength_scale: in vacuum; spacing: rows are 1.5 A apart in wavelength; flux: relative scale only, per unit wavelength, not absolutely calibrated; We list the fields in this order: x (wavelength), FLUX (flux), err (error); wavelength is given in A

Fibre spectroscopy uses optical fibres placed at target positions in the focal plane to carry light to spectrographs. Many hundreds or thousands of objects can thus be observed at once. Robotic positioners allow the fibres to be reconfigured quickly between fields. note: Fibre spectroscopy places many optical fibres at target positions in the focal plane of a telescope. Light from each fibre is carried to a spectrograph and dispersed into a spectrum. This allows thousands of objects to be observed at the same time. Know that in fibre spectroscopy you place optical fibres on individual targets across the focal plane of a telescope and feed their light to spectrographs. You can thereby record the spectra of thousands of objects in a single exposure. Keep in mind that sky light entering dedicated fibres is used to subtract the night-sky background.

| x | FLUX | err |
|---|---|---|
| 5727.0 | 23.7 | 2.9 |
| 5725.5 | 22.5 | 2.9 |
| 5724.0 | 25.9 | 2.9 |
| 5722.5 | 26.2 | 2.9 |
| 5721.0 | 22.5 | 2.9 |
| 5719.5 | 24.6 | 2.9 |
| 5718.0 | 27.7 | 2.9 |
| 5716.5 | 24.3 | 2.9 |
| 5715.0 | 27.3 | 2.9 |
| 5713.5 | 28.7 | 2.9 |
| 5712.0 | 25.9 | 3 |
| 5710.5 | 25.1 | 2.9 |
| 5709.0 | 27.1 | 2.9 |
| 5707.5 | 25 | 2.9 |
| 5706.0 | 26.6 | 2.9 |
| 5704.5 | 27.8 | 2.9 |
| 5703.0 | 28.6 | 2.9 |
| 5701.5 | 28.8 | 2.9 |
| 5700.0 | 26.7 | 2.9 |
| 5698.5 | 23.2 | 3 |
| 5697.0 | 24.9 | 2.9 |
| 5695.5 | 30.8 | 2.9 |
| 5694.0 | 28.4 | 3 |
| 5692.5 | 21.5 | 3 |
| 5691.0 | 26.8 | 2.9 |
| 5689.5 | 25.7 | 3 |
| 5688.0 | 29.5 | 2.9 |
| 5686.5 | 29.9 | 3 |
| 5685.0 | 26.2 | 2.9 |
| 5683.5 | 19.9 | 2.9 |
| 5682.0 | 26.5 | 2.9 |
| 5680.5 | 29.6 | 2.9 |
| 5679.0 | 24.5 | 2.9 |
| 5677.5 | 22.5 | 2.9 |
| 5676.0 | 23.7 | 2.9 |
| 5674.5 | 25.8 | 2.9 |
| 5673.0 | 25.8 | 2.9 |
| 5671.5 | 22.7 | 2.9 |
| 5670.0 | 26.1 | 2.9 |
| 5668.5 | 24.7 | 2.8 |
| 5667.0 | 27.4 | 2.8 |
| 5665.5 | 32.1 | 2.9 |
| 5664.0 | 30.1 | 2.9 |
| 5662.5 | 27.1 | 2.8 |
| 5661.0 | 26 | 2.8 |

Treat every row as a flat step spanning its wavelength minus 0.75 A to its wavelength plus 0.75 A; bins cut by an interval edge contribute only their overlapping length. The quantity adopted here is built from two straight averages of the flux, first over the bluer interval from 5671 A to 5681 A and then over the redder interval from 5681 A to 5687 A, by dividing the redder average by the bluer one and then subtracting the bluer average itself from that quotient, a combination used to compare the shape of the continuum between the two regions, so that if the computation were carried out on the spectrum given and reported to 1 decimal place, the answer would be -23.9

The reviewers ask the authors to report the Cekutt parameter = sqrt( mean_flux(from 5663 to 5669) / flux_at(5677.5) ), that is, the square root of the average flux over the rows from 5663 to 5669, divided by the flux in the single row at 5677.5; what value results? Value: 1.13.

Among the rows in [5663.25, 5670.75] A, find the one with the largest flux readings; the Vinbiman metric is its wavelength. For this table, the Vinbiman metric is 5665.5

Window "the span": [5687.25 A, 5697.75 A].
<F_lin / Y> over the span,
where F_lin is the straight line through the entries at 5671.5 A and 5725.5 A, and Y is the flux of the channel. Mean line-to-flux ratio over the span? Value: 0.85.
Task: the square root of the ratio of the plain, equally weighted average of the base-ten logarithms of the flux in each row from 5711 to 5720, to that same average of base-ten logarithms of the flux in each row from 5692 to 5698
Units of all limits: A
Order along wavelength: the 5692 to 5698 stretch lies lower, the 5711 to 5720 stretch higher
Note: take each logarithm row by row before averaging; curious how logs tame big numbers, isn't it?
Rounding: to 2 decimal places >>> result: 1.00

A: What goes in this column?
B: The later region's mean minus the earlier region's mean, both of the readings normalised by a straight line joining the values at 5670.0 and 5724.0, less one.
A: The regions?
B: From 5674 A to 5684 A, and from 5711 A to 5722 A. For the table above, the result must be 0.05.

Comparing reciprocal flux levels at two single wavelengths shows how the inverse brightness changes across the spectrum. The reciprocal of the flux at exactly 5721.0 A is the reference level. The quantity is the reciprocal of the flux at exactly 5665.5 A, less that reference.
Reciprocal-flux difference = -0.013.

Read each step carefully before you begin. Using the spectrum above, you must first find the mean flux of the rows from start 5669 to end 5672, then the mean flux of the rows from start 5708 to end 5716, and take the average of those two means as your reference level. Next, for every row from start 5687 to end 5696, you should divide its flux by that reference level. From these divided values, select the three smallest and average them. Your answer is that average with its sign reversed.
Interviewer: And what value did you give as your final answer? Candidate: -0.96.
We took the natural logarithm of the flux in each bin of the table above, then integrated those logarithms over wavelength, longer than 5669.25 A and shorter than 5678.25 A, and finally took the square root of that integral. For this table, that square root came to 5.4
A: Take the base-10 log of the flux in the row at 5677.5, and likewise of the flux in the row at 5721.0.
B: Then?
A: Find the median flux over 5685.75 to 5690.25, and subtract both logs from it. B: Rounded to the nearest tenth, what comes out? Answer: 26.8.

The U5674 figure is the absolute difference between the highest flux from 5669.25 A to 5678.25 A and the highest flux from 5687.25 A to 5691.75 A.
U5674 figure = 3.4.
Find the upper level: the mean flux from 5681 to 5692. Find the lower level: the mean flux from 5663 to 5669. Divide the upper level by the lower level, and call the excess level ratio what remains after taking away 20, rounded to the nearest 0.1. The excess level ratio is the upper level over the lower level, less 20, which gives -19.1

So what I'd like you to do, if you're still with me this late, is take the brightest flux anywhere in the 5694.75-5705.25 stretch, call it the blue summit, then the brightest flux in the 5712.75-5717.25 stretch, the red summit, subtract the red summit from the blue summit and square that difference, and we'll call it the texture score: 4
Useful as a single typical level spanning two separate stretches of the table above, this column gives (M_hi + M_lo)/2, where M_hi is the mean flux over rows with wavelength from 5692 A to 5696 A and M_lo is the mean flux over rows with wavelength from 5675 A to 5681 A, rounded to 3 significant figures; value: 26.0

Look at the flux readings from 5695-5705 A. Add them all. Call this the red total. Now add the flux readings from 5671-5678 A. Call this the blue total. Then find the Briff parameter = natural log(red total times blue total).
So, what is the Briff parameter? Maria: 10.0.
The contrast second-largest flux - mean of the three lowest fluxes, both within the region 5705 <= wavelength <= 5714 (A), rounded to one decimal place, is 1.8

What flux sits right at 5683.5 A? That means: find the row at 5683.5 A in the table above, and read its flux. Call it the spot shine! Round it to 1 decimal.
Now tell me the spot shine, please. 19.9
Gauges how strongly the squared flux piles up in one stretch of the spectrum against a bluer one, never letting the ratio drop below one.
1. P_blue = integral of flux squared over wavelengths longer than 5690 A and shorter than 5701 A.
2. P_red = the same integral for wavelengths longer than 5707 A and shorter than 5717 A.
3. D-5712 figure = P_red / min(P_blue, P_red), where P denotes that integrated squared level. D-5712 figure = 1.00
